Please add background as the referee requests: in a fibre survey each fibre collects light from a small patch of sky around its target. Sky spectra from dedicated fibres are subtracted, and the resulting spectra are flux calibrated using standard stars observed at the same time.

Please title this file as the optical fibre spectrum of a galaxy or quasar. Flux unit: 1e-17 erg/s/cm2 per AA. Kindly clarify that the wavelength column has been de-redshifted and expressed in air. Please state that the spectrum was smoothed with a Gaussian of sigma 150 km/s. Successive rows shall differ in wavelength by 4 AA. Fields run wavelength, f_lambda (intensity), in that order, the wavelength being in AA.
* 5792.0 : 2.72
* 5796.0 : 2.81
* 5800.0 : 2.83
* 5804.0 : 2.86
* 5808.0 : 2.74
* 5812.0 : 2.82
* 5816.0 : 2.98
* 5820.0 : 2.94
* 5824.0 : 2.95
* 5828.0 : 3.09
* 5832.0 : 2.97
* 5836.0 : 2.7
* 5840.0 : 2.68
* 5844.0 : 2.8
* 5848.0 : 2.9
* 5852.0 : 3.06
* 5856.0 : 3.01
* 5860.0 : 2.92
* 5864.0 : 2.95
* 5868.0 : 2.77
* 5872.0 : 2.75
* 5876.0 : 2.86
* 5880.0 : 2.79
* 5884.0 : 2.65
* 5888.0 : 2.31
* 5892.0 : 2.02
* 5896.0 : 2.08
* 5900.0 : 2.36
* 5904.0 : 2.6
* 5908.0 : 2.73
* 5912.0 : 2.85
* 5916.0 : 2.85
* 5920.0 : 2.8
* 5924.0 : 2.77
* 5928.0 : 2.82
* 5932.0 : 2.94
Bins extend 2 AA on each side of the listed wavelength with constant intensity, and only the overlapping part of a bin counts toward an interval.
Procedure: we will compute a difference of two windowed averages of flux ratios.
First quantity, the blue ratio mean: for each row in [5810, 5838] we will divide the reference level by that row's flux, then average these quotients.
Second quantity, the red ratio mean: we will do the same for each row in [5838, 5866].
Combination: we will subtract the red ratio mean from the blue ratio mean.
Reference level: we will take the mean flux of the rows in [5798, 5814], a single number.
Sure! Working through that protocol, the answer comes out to -0.01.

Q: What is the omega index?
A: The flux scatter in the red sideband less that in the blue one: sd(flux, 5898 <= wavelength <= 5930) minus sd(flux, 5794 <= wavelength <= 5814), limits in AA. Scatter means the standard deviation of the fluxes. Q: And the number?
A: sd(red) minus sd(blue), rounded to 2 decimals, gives 0.12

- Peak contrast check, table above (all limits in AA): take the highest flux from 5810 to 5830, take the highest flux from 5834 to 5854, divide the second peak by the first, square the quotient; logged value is 0.98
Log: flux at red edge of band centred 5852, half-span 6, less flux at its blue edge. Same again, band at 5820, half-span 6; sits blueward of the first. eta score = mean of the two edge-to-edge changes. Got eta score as 0.04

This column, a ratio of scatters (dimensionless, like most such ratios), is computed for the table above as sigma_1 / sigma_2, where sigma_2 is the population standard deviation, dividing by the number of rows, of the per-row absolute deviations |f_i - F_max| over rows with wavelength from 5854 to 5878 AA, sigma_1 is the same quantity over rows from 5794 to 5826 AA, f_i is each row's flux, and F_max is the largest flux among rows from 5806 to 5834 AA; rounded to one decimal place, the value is 0.8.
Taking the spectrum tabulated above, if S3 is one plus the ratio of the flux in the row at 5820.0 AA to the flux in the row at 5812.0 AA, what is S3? 2.04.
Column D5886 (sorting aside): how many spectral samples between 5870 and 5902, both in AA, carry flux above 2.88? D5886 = 0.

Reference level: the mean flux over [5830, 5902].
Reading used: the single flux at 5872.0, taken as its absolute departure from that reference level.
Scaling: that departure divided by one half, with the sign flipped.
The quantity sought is -0.10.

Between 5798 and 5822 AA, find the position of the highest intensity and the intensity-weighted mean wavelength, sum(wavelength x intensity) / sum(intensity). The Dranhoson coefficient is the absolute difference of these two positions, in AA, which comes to 5.9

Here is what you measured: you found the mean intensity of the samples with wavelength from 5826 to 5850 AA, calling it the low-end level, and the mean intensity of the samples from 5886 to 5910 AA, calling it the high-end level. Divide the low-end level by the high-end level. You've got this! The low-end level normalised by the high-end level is 1.22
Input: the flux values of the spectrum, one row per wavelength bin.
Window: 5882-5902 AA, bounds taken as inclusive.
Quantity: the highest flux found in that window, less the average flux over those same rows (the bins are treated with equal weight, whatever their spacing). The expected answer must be 0.37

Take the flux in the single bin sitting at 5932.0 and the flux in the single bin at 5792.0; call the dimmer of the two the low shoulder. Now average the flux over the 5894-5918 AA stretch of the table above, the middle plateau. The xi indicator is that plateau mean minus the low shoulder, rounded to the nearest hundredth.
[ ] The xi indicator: -0.14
